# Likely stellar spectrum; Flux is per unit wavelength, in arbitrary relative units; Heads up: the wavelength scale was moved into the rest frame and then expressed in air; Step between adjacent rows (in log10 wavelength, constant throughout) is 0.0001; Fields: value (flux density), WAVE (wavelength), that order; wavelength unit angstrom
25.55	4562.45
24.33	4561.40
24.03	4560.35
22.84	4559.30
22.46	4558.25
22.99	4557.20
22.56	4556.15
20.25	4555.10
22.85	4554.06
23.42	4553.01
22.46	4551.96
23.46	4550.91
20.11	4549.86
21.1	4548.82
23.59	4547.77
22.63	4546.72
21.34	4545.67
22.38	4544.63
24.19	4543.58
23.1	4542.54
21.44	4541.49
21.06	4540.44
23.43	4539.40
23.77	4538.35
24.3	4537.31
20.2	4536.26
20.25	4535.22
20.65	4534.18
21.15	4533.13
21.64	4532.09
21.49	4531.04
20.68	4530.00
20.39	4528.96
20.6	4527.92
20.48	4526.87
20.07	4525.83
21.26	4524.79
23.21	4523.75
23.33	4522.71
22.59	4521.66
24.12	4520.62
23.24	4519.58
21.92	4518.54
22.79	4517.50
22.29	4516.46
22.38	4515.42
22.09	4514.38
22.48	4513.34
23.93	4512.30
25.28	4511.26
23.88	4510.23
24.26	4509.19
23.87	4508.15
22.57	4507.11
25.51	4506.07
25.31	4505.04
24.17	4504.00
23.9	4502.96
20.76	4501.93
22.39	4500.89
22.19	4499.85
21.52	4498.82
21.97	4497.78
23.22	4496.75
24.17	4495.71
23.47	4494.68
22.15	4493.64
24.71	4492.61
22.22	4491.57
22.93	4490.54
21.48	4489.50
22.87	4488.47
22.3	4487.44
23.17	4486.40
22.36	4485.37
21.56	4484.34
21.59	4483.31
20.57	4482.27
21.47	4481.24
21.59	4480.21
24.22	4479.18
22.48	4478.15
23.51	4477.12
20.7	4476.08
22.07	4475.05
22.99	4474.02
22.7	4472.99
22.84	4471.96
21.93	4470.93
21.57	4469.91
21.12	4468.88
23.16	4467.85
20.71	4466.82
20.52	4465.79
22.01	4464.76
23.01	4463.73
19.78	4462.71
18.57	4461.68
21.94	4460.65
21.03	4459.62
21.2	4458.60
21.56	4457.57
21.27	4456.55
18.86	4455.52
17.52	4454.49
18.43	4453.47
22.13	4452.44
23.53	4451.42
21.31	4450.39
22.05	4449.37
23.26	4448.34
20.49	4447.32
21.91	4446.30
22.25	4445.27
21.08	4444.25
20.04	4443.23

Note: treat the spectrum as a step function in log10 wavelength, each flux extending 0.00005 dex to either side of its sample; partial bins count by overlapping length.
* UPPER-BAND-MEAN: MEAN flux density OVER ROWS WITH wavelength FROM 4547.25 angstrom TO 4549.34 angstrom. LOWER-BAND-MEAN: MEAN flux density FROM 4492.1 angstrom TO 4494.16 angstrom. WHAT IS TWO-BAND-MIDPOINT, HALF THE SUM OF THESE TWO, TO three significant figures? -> 22.9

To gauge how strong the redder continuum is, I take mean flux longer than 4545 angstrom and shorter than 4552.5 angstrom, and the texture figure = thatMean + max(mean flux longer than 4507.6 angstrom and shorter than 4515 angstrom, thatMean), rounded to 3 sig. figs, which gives 45.8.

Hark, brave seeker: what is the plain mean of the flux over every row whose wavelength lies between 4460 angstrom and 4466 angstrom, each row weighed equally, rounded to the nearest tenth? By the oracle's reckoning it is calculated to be 21.0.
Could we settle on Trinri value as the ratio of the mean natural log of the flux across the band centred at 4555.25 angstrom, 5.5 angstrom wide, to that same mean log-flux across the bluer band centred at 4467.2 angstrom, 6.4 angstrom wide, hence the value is 1.01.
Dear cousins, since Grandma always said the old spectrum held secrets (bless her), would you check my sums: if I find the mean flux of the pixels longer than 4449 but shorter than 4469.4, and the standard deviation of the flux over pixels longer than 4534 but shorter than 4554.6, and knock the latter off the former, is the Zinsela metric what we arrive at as 19.6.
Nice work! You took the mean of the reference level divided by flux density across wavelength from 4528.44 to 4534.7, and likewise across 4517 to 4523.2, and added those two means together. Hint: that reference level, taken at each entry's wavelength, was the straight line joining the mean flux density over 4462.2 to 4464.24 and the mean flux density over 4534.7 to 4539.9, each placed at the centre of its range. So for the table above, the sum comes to 2.03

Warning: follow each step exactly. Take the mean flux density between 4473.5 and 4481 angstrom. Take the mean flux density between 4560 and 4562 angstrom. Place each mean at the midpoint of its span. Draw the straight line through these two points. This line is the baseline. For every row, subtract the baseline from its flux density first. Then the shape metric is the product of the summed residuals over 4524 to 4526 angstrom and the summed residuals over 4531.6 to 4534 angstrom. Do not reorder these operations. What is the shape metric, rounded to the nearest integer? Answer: 25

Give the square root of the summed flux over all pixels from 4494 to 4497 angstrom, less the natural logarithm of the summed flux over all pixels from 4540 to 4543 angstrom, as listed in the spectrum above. 4.23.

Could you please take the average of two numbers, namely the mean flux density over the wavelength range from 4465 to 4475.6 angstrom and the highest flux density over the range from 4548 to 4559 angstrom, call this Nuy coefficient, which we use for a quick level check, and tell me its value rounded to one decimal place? 22.7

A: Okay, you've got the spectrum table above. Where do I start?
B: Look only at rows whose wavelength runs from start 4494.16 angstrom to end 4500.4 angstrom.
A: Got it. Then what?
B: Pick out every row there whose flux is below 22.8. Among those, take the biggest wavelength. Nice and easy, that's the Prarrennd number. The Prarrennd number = 4499.85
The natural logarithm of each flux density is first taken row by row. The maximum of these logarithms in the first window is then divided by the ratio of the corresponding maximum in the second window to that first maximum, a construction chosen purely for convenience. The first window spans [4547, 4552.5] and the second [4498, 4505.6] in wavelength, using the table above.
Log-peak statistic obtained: 3.09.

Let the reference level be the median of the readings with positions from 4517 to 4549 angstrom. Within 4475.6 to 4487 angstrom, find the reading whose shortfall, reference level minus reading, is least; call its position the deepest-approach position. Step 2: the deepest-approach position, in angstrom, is 4479.18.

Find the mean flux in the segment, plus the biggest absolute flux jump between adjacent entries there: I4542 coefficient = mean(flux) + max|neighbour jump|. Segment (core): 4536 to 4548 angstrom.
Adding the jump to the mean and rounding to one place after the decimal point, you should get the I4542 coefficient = 26.7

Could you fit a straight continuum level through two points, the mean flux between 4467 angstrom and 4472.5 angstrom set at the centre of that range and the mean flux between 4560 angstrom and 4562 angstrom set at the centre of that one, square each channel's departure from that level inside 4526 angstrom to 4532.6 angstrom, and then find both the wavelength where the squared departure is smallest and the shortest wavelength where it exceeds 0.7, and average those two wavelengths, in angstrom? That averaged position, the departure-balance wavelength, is 4529.5 angstrom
